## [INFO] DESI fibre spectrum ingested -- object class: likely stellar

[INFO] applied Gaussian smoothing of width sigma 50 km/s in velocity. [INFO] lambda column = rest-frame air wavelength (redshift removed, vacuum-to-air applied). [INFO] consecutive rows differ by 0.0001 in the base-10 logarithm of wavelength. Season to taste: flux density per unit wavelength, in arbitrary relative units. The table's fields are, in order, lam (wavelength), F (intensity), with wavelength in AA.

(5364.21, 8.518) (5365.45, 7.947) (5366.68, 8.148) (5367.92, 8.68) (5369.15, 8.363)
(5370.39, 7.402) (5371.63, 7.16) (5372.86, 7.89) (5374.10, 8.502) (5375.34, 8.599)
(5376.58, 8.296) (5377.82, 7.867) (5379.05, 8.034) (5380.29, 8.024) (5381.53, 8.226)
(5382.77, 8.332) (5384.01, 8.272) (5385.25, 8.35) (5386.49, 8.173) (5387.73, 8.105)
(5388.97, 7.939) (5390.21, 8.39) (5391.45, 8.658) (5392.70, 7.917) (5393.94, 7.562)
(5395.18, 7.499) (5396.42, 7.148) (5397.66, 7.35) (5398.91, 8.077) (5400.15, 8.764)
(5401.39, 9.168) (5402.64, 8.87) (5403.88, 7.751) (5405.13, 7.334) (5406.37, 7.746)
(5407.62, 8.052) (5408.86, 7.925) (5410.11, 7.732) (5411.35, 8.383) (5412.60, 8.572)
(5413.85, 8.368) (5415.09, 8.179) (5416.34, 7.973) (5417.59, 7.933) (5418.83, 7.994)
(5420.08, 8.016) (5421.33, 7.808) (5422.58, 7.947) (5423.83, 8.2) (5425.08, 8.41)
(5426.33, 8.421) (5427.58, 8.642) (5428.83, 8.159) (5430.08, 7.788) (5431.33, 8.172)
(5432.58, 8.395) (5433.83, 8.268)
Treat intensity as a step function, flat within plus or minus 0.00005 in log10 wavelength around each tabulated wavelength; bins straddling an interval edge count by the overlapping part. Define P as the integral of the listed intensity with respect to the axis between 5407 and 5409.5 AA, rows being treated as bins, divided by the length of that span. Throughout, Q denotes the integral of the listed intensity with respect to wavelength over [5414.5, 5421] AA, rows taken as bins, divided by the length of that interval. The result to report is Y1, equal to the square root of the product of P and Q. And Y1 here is 8.00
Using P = 7.99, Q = 8.01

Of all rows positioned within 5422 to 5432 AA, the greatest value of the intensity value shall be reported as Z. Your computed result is 8.642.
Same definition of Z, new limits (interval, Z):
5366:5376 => 8.68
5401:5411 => 9.168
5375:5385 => 8.599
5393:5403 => 9.168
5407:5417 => 8.572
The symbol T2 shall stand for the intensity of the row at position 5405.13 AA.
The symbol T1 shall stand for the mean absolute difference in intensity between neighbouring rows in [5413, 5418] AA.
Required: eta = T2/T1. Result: 51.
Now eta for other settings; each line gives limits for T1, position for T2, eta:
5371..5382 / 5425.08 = 26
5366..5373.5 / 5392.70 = 14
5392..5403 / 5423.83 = 21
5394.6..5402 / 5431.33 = 17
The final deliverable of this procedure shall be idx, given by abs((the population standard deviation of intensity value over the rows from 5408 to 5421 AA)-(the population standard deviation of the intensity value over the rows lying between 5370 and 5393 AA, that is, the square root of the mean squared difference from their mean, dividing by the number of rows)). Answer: 0.12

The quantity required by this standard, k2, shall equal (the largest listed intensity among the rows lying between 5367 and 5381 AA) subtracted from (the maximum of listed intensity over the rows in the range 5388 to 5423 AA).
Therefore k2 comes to 0.488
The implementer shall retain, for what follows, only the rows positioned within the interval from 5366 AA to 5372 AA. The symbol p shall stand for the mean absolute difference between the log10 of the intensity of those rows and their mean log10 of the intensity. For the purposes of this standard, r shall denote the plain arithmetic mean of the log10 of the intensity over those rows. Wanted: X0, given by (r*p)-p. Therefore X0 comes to -0.0030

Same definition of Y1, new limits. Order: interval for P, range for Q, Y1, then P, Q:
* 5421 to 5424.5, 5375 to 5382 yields 8.08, 8.00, 8.16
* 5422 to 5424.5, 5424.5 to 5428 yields 8.28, 8.07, 8.48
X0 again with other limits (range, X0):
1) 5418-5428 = -0.0011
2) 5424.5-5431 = -0.0011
